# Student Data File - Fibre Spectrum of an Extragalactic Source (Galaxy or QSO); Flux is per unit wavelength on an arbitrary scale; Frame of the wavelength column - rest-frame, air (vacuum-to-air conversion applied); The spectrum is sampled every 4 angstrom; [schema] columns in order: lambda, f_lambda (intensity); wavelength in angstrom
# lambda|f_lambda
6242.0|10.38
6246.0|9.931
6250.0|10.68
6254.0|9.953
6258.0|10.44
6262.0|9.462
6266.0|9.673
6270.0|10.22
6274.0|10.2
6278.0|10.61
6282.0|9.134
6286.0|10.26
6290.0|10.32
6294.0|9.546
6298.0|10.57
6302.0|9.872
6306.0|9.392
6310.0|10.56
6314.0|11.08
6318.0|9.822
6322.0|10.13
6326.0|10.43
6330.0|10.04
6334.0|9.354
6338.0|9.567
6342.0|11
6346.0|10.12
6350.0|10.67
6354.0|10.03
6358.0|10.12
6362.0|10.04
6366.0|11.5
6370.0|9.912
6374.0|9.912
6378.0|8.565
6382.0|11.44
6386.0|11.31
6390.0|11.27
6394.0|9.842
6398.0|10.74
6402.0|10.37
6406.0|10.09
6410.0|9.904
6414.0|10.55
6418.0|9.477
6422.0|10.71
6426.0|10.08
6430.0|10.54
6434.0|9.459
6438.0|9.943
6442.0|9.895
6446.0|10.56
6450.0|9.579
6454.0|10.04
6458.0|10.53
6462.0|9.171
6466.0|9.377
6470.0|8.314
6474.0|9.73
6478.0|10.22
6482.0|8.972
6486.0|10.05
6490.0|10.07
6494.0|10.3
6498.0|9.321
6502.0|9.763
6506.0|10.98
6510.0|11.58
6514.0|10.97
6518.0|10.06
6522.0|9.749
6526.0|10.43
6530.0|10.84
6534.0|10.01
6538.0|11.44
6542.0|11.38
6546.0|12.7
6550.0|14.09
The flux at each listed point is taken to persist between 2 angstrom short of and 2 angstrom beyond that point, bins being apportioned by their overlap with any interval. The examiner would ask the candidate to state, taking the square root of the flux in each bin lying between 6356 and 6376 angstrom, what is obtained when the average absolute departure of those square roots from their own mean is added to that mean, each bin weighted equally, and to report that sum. 3.281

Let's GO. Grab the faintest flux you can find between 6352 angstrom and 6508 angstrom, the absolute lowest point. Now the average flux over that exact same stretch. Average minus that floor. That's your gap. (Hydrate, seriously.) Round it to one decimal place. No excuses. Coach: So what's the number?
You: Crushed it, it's 1.8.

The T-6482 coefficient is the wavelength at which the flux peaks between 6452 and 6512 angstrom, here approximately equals 6510.0 angstrom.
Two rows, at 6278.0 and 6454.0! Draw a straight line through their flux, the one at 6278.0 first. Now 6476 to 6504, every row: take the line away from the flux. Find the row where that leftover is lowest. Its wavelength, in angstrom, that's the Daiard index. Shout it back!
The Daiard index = 6482.0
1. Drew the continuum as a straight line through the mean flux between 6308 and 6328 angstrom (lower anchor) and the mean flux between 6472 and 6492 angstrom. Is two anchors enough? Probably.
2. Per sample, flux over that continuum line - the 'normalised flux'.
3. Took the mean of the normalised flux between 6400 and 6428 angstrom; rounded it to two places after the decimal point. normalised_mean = 1.01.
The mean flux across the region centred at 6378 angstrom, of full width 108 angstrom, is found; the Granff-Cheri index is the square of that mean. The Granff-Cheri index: 106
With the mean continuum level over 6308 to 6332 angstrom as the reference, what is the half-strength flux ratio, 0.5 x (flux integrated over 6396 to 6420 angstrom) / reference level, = 11.8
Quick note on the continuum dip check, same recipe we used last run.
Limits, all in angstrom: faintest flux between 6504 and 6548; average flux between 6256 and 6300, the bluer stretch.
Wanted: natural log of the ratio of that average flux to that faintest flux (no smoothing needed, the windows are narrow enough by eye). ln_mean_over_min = 0.03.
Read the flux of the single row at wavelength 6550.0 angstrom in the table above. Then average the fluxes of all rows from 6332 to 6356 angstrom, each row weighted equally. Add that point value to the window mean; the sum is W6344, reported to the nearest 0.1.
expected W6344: 24.2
